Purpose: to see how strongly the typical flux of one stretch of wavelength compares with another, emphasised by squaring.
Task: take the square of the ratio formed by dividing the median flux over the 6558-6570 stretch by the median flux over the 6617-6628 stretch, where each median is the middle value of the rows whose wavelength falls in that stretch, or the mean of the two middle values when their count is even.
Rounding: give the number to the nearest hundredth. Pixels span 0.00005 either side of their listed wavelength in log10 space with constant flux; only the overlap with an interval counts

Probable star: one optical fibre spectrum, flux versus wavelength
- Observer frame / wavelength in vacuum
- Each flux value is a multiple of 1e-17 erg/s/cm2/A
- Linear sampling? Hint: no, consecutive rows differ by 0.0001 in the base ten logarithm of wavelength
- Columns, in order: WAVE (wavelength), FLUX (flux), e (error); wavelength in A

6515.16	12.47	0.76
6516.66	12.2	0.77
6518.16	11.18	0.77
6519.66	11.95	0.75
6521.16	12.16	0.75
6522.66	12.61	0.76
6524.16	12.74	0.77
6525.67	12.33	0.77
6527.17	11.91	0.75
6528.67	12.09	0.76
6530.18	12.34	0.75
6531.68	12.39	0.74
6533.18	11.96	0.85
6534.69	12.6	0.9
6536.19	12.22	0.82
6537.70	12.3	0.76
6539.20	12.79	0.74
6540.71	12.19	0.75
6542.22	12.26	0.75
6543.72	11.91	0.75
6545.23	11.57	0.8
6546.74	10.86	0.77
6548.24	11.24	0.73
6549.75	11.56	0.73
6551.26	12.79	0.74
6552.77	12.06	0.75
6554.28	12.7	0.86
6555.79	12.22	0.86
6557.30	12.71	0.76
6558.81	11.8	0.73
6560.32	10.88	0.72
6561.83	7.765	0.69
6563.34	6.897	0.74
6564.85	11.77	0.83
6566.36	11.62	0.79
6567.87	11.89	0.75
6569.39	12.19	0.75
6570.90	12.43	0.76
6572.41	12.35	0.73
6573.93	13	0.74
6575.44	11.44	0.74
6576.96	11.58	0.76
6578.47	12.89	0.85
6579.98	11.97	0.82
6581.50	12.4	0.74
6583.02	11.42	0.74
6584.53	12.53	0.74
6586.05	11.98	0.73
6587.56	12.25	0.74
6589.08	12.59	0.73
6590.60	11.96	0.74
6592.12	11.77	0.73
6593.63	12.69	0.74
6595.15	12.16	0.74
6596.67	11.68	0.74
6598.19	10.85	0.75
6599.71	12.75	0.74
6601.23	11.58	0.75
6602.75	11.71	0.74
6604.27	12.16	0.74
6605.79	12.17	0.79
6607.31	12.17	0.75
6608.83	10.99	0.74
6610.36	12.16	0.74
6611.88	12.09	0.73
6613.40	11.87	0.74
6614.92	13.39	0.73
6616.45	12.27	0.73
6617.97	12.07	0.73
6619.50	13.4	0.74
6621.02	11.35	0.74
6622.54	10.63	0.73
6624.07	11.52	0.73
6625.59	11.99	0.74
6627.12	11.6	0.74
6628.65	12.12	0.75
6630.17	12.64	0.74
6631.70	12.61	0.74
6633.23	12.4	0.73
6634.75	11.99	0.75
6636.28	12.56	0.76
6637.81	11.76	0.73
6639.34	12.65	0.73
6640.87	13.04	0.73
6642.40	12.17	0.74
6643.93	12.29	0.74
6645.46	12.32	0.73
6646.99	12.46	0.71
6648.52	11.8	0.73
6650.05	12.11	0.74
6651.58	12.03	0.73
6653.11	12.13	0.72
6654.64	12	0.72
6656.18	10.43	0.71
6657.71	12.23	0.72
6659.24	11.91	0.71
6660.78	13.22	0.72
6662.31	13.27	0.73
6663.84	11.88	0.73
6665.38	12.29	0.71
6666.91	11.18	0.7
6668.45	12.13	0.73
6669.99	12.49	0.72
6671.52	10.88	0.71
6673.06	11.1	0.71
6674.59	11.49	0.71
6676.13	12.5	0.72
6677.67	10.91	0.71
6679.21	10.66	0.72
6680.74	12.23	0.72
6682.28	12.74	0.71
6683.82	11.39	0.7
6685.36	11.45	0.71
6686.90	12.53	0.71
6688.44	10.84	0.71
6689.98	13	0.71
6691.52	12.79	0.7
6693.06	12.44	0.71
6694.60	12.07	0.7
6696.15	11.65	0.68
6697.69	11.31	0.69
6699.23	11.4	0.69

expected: 1.02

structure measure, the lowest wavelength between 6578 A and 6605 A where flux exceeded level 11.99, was 6578.47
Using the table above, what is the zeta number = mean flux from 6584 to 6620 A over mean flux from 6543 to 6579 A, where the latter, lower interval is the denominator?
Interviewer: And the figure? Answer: 1.05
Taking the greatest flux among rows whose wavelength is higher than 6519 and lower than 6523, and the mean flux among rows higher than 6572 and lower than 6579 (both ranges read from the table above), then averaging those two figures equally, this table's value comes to 12.4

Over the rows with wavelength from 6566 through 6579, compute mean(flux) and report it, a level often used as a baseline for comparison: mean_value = 12.2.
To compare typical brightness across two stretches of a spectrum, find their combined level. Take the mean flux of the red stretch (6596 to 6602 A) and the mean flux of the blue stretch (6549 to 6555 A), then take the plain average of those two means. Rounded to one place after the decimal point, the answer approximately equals 12.0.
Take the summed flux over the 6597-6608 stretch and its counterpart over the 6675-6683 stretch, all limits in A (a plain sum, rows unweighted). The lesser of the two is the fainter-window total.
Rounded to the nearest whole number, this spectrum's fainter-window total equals 59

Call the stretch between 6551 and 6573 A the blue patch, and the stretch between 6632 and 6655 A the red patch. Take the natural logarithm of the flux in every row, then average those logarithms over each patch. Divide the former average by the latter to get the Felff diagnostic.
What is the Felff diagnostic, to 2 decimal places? 0.97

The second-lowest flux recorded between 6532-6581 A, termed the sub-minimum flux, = 7.765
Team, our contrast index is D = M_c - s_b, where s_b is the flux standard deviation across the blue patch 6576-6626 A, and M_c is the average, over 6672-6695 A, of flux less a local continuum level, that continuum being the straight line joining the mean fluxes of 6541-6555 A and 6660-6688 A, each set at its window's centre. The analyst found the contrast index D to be -0.7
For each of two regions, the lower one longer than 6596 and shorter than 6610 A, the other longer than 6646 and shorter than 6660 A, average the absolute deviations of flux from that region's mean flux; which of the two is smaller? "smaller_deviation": 0.35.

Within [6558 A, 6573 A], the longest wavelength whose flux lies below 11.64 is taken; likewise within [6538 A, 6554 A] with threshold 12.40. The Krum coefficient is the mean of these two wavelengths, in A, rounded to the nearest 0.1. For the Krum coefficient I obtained 6559.6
